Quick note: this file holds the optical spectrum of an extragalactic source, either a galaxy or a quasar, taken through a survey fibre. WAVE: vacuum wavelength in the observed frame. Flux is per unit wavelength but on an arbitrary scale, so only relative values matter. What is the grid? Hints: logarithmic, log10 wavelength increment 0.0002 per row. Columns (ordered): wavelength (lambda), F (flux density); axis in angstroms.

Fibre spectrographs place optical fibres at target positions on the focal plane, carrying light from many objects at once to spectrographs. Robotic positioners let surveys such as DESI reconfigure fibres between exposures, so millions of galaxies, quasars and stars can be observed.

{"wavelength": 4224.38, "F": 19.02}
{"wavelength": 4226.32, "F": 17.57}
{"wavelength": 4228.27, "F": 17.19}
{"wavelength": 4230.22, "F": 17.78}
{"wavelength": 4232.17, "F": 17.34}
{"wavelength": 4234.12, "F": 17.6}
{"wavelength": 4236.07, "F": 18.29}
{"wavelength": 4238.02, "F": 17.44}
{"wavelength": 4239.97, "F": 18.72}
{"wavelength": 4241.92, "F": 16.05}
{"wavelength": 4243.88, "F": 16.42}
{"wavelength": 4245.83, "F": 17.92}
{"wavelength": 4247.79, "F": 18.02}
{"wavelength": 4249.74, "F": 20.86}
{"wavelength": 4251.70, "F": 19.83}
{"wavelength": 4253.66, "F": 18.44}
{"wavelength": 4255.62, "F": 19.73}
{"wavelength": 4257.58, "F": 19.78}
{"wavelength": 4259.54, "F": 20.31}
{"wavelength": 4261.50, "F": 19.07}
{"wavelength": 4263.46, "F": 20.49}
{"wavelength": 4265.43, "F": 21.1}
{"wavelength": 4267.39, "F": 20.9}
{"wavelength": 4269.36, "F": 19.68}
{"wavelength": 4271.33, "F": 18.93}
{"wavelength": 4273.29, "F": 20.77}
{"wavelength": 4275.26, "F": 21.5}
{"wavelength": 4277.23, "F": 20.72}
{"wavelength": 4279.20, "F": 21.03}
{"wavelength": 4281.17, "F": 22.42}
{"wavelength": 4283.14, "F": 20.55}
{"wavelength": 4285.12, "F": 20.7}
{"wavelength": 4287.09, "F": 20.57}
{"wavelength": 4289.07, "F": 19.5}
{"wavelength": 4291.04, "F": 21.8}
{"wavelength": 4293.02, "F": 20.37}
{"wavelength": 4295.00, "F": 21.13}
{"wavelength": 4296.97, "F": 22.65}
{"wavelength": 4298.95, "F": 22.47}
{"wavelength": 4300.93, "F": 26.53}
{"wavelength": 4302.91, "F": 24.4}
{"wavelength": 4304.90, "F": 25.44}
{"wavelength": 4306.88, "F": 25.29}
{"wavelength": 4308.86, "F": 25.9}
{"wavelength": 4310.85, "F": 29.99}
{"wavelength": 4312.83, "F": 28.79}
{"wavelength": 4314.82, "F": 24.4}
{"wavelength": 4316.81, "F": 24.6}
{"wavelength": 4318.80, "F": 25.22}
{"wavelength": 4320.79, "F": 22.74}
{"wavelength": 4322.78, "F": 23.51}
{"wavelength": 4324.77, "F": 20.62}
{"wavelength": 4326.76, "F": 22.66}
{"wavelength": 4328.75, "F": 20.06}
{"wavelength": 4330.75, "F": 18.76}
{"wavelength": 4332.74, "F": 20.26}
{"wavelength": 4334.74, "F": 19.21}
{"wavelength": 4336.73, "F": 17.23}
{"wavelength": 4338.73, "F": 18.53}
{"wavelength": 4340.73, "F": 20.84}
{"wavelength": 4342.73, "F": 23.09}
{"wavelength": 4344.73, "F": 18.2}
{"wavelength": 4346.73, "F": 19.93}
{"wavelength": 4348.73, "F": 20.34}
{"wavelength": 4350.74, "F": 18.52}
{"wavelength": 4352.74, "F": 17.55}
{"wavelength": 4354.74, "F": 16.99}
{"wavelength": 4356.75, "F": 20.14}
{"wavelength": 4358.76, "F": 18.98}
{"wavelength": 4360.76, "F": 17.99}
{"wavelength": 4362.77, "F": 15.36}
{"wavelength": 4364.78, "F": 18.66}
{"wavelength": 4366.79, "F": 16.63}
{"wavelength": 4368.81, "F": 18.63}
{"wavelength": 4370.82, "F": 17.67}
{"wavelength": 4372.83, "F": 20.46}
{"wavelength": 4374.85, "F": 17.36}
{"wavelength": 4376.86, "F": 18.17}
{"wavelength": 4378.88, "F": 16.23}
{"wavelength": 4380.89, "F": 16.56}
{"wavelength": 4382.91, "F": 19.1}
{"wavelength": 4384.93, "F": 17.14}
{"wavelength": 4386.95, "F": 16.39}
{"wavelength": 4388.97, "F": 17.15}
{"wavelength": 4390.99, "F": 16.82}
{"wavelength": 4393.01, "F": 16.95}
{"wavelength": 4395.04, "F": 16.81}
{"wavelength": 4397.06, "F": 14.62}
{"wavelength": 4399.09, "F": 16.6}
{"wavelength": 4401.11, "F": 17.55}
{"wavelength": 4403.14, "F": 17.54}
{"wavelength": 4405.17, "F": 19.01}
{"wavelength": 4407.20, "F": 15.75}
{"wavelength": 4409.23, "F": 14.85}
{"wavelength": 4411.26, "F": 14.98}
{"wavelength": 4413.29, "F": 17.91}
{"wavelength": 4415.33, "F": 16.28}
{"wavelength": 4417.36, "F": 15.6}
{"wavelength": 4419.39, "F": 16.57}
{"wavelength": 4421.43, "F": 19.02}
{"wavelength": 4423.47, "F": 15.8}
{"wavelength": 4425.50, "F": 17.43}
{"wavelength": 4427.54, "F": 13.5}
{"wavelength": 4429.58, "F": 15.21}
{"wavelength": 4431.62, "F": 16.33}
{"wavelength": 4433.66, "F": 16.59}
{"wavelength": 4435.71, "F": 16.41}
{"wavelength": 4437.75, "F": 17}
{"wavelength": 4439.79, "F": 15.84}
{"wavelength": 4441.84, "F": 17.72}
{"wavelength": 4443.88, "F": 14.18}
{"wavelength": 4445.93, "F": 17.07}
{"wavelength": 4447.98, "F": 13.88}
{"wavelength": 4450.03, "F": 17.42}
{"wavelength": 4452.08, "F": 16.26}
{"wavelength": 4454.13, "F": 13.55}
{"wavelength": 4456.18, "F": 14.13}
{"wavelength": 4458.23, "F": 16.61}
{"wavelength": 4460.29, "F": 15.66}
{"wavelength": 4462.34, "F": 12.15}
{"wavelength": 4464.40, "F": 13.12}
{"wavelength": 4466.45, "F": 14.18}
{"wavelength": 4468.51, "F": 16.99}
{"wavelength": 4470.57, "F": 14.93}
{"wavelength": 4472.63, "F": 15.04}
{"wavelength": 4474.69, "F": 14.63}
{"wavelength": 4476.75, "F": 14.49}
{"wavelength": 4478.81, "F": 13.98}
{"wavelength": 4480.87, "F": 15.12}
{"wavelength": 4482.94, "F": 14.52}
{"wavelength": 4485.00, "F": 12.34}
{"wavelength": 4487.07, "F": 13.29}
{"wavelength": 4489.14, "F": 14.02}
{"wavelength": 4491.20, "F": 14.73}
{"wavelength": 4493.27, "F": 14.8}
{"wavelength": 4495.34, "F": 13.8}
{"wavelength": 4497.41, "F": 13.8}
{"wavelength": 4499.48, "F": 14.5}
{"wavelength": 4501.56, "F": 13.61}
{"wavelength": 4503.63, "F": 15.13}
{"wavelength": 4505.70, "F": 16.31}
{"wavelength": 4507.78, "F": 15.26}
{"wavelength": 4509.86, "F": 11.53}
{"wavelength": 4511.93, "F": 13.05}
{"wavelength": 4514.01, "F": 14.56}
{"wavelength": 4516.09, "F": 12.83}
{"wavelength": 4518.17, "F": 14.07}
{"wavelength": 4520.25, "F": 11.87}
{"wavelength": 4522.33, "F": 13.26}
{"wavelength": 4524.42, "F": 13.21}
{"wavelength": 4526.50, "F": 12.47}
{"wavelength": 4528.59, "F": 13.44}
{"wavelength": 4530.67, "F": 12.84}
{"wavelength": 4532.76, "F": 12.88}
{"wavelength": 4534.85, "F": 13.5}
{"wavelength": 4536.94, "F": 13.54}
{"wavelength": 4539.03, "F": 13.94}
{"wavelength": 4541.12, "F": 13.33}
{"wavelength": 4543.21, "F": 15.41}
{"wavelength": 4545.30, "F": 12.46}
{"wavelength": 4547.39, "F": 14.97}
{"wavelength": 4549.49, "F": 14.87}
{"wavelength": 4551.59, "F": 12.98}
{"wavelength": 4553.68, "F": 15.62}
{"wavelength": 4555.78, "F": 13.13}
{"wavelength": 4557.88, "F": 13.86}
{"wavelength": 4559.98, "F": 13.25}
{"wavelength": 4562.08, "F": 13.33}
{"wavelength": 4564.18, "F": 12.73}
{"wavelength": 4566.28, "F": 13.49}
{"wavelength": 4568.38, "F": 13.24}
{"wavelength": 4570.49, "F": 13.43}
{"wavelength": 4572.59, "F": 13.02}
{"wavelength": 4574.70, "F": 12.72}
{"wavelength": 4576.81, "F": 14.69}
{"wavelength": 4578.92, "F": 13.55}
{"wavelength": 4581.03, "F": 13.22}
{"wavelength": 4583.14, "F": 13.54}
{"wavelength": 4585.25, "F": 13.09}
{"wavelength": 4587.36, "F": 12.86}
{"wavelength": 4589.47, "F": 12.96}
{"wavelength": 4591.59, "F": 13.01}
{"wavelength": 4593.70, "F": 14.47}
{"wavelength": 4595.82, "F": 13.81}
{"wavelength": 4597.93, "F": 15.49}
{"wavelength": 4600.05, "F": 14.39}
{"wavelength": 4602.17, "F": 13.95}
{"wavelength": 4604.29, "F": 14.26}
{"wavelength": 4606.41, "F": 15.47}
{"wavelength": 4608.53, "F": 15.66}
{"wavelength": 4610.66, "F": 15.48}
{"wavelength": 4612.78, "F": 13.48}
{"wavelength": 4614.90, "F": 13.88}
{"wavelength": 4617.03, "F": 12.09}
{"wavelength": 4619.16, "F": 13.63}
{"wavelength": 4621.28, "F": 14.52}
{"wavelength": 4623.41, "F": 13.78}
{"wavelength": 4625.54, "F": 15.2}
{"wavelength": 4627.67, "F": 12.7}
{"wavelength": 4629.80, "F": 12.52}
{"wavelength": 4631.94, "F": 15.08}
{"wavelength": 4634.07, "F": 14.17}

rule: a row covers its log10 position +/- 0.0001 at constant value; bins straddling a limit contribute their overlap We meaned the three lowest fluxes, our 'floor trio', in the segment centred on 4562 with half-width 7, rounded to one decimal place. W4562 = 13.0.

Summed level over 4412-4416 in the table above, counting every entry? 34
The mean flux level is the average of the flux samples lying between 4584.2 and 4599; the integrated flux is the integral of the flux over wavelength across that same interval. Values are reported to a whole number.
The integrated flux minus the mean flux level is 189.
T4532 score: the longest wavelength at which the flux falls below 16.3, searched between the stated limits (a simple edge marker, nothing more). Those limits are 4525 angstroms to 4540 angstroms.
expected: 4539.03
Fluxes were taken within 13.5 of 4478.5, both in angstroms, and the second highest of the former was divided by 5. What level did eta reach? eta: 3.02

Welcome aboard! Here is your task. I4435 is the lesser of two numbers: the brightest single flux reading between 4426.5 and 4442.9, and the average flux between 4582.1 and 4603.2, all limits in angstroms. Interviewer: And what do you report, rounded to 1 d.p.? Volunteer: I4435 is 13.8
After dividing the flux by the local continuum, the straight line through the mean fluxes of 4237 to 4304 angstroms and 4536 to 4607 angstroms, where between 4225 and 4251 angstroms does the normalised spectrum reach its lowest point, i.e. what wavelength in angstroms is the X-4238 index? 4241.92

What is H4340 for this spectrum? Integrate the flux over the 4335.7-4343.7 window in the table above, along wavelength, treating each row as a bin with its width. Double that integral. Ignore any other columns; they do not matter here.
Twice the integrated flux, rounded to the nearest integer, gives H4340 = 319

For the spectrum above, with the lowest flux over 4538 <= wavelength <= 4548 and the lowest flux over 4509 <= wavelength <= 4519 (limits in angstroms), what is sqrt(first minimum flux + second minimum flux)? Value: 4.90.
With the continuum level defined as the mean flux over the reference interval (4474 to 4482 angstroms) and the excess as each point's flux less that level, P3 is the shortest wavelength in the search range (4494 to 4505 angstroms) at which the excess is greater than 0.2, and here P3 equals 4503.63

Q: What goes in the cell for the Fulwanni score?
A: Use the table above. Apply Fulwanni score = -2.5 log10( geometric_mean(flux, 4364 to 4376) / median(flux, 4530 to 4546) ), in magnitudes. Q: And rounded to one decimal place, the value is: -0.3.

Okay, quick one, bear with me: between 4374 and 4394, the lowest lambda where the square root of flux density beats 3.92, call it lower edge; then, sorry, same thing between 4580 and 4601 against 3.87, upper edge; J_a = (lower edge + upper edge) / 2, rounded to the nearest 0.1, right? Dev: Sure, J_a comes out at 4486.4 angstroms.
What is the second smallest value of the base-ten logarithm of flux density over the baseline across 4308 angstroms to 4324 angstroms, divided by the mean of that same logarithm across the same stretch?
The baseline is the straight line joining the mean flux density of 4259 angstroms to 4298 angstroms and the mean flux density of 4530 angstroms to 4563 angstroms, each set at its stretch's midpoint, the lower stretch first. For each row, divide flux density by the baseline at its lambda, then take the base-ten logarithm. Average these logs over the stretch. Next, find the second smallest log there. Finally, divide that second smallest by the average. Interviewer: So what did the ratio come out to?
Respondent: 1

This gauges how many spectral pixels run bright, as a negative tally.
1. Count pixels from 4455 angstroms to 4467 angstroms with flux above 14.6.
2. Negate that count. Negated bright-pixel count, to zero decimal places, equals -2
